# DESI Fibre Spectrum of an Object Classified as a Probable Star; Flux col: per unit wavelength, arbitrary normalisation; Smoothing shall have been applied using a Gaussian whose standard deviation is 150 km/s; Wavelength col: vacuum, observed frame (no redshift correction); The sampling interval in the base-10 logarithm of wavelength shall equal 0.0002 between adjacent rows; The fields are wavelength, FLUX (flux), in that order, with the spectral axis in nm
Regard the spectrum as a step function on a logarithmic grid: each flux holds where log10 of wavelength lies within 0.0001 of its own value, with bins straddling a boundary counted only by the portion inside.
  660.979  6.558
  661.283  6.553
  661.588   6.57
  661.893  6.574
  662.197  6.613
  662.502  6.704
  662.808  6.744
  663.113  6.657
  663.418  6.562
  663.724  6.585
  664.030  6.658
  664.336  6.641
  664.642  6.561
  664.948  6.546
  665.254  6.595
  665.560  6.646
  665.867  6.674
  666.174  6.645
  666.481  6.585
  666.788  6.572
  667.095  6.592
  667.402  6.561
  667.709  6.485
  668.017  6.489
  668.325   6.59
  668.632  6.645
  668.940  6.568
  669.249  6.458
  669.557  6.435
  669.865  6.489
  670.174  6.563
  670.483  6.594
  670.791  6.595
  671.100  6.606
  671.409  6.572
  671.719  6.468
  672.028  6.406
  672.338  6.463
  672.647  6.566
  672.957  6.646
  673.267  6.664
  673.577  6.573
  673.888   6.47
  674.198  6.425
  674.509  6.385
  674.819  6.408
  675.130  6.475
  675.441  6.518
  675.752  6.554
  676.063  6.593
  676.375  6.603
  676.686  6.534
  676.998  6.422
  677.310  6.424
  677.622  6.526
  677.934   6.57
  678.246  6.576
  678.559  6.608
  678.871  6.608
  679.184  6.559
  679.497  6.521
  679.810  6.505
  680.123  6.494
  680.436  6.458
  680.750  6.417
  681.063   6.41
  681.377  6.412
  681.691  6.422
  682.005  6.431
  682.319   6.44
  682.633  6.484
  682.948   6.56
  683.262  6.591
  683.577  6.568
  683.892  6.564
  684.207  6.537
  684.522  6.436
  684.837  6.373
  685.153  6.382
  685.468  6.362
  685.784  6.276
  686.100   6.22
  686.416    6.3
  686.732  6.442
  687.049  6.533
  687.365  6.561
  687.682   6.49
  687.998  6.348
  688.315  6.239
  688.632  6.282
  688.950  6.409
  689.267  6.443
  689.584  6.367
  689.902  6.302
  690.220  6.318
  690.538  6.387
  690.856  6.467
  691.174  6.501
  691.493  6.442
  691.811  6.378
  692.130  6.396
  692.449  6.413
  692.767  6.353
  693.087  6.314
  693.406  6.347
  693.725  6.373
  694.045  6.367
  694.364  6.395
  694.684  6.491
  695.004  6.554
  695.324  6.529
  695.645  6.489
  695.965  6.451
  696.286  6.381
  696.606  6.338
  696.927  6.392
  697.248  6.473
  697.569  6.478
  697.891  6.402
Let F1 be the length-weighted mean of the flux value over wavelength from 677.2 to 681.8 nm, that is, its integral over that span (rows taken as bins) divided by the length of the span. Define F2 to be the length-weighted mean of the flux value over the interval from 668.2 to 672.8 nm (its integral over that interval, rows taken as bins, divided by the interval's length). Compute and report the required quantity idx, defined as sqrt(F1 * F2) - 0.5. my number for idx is 6.02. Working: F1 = 6.50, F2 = 6.54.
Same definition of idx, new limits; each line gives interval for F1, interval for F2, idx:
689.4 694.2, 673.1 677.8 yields 5.94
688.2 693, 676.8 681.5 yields 5.94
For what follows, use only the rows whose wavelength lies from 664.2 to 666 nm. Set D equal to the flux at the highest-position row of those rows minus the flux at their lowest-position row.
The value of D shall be 0.03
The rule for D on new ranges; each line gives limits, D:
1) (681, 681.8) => 0.01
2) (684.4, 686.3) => -0.22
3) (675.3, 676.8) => 0.02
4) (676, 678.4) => -0.02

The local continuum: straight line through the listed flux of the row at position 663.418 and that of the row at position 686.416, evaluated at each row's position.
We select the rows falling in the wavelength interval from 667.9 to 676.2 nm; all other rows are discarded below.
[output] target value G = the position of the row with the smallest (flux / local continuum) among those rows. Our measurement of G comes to 672.028 nm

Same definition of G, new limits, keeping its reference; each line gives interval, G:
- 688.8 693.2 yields 689.902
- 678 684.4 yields 681.063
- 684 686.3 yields 686.100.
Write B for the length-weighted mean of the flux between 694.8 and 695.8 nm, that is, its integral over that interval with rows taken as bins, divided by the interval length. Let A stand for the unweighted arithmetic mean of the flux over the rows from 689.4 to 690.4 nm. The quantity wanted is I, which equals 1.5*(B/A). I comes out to 1.54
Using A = 6.33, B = 6.52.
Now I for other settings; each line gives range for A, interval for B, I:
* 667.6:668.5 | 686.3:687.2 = 1.48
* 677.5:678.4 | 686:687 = 1.45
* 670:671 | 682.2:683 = 1.48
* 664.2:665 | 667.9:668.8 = 1.50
